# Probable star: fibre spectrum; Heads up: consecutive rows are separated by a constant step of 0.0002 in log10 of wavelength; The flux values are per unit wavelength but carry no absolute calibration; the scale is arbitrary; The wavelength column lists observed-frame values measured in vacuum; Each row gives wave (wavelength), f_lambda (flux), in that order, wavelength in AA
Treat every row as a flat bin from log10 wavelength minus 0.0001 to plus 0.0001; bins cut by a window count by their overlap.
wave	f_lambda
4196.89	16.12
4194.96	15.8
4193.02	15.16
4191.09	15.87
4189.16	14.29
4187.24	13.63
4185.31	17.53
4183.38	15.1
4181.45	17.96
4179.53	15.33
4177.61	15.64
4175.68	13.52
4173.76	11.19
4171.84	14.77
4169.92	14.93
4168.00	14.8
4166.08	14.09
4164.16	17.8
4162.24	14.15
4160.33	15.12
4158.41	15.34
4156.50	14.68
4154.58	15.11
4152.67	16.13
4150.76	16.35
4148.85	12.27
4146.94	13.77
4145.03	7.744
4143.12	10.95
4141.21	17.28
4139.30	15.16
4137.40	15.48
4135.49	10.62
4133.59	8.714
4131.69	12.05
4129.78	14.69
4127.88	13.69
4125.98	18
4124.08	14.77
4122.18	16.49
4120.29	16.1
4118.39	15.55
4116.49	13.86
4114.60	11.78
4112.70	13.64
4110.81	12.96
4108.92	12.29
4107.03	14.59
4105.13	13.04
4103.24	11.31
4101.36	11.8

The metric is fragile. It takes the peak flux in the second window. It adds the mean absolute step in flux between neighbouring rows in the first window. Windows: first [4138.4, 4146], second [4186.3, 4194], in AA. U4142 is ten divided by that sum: 0.506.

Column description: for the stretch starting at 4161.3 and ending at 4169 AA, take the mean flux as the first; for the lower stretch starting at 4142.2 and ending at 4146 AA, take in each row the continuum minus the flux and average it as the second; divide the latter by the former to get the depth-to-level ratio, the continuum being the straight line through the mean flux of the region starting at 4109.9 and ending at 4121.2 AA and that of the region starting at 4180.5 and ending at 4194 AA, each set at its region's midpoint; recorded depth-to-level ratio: 0.35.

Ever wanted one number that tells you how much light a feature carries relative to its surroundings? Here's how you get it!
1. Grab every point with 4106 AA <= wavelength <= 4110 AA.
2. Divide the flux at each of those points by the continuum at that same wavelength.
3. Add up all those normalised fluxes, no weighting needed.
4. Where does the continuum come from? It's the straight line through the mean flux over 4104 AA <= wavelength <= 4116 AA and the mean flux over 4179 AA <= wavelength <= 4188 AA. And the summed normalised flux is 2.07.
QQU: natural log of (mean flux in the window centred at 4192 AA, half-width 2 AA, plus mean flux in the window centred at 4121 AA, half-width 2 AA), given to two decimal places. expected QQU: 3.46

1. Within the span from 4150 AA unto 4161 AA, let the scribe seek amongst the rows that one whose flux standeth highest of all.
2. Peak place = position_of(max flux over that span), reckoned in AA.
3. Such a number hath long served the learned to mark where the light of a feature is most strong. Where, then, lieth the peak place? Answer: 4150.76 AA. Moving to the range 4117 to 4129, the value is 4125.98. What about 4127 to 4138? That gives 4137.40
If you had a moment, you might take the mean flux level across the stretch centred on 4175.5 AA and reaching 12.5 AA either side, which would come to 15.1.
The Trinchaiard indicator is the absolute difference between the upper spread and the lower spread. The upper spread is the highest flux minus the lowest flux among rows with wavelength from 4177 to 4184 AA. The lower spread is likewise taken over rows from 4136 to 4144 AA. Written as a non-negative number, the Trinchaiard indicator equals 3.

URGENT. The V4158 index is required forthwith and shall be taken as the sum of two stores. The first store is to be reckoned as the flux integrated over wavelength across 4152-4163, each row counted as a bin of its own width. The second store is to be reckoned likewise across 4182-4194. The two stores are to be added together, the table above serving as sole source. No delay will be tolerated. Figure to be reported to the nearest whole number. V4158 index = 350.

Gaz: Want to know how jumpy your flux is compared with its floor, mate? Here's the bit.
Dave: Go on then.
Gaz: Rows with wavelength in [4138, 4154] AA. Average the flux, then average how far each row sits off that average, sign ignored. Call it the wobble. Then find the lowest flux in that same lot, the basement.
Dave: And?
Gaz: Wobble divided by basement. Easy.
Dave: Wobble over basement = 0.33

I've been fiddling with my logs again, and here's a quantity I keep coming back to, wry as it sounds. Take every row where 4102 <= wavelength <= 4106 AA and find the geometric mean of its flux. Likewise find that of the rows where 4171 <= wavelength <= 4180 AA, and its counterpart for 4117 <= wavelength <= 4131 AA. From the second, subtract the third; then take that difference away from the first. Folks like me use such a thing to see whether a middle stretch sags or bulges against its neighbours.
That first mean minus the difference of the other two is 13.7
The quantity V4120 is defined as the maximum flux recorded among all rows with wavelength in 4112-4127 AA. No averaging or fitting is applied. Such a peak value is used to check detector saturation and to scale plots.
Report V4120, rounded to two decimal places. 18.00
